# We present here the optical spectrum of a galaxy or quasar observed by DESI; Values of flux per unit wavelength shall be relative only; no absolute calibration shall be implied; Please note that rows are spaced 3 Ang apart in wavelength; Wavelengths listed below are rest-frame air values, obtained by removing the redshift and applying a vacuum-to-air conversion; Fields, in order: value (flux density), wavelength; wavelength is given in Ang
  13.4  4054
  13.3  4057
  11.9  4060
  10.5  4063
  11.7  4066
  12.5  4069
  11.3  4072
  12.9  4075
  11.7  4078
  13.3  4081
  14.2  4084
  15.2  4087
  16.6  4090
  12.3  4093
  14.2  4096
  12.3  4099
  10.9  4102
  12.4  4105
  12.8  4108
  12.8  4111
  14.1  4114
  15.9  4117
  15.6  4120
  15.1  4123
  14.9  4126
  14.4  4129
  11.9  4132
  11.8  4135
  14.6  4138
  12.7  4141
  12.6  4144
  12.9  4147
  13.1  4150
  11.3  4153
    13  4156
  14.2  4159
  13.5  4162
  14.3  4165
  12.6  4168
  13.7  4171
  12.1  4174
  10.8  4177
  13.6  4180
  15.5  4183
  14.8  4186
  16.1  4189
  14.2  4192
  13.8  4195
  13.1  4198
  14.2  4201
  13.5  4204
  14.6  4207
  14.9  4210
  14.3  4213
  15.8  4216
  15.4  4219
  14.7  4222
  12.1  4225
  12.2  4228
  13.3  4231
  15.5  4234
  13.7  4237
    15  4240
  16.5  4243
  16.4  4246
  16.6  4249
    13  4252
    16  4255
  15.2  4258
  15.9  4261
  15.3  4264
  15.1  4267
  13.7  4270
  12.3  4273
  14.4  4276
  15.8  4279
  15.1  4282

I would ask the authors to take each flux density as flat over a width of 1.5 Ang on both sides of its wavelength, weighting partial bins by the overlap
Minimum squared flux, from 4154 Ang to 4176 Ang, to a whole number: 146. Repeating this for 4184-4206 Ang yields 172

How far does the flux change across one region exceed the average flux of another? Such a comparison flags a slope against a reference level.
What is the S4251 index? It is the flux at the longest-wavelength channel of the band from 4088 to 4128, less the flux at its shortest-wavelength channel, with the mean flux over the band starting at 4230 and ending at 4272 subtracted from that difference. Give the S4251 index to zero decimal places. -17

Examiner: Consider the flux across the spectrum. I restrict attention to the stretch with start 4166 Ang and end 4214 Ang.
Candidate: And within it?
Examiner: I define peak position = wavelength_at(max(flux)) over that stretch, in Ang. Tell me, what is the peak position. 4189 Ang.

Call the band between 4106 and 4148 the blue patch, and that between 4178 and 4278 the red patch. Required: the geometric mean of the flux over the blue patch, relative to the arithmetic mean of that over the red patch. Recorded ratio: 0.938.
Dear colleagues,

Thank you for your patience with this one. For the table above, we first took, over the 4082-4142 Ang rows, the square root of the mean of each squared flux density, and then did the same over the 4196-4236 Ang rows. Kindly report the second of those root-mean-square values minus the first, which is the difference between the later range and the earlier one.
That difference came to 0.3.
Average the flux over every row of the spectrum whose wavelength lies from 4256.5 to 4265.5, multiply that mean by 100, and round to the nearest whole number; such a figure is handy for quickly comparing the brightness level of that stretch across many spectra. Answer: 1547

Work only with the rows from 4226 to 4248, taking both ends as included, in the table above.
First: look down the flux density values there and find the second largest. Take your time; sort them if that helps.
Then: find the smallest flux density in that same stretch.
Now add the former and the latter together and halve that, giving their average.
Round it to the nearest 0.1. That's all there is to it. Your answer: 14.3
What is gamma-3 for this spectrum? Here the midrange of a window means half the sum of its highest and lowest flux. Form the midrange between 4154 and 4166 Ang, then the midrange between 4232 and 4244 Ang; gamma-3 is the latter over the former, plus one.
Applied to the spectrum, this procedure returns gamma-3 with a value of 2.11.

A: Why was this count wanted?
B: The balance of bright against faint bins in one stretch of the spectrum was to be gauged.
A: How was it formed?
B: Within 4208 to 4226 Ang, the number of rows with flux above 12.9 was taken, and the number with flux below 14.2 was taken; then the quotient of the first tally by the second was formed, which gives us 5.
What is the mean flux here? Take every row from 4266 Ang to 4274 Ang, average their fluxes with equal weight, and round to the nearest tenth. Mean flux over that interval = 13.7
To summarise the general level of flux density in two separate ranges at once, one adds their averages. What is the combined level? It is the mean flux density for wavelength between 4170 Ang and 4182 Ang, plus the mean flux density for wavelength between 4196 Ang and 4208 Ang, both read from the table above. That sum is 26.4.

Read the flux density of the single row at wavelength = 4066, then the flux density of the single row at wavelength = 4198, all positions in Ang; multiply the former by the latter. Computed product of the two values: 153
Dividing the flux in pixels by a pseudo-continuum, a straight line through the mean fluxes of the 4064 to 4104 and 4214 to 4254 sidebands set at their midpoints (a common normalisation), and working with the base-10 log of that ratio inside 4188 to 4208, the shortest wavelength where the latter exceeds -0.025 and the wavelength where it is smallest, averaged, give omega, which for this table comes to 4193.5 Ang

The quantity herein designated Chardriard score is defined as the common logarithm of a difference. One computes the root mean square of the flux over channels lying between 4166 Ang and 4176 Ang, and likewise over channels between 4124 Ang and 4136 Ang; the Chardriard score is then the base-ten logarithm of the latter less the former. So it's -0.29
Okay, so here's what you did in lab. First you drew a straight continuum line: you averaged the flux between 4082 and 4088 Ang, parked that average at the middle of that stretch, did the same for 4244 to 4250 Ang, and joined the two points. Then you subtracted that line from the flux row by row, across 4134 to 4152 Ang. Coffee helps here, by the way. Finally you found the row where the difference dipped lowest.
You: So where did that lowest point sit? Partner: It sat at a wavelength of 4135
